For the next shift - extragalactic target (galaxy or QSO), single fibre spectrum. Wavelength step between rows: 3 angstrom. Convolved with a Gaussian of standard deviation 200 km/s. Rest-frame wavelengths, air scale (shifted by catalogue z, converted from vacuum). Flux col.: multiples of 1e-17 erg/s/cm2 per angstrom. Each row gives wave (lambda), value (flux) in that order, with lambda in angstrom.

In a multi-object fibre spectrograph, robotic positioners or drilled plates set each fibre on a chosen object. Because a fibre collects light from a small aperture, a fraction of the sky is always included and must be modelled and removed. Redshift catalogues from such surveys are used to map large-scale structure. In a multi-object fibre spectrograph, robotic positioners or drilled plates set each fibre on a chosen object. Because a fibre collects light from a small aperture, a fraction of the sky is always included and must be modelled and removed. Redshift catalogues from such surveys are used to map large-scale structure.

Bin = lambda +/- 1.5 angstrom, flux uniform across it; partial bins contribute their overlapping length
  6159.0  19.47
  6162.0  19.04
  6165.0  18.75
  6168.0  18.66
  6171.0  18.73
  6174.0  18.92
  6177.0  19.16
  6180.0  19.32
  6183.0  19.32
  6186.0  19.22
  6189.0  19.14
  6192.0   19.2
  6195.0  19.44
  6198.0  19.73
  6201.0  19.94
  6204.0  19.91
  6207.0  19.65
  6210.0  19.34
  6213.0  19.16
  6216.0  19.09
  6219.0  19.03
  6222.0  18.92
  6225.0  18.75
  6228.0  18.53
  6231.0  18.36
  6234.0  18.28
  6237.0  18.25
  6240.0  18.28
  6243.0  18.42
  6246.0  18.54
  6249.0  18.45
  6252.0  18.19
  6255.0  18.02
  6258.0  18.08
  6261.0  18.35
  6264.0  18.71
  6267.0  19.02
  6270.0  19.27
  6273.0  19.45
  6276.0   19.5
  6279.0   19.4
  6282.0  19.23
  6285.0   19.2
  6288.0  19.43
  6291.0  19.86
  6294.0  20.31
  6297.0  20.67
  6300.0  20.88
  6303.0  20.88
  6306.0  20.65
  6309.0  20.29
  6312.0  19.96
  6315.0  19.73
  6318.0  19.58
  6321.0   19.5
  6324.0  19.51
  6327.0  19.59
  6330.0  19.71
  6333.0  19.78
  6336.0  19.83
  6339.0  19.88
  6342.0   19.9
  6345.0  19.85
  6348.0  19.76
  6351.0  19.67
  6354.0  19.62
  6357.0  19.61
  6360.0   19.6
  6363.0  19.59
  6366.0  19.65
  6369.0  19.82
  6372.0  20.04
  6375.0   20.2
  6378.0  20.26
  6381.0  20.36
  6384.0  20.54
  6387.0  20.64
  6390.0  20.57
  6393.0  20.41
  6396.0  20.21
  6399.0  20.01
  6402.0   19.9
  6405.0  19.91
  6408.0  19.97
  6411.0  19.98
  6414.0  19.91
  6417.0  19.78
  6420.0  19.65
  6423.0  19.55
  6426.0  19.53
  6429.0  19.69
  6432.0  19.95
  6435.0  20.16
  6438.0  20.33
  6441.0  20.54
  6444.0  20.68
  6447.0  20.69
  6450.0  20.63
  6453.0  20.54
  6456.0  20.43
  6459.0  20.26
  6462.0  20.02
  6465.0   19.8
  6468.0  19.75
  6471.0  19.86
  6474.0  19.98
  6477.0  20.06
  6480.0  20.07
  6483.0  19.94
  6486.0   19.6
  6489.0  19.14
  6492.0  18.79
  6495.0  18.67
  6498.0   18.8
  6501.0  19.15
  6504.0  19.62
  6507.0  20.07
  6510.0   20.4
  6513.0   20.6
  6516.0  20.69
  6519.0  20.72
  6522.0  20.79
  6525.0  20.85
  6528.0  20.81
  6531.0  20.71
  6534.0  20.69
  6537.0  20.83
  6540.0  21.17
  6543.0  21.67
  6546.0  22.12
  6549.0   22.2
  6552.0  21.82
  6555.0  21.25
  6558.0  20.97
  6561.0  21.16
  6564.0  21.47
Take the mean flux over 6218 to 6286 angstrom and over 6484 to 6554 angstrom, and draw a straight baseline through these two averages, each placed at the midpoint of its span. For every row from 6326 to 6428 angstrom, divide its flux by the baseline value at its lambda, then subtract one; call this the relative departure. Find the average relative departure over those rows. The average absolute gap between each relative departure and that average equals 0.014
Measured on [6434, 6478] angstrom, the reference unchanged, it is 0.017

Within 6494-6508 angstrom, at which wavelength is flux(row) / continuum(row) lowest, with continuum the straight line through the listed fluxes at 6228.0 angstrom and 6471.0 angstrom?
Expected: 6495.0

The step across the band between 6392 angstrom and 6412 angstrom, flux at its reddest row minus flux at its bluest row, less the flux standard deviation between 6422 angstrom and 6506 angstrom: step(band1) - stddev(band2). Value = -1.0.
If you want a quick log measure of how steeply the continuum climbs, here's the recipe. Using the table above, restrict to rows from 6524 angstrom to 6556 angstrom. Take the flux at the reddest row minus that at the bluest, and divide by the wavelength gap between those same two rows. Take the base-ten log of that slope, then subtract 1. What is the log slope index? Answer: -2.88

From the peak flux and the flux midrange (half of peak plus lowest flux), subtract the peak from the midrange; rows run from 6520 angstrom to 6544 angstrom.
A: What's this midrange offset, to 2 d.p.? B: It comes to -0.49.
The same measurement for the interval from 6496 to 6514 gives -0.90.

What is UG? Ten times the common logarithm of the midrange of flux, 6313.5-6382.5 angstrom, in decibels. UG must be 13.0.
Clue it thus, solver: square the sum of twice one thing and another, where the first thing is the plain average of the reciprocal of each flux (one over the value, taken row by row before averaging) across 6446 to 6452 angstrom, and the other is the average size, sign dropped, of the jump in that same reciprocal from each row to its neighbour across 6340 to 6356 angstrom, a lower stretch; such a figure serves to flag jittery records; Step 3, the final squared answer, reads 0.0094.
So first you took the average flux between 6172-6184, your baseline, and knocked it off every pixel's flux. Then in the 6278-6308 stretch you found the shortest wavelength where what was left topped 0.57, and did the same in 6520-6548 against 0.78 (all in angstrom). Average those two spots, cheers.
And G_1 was 6406.5 angstrom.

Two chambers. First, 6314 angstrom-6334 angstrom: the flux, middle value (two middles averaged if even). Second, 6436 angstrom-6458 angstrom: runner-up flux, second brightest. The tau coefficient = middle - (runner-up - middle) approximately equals 18.5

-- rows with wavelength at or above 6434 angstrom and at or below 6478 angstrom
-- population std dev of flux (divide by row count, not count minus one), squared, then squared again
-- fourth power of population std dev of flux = 0.010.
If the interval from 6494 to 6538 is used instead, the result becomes 0.321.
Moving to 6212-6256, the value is 0.014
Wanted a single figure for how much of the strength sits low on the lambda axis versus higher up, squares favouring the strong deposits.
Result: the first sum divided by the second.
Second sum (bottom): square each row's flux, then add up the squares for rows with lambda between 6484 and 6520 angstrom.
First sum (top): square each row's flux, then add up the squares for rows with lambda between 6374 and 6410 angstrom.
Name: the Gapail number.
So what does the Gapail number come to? 1.06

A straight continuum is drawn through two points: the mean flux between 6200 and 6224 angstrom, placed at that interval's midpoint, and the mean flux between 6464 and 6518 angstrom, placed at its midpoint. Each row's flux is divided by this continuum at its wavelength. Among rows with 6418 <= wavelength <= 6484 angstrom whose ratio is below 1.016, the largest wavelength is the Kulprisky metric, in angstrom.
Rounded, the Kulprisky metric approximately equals 6483.0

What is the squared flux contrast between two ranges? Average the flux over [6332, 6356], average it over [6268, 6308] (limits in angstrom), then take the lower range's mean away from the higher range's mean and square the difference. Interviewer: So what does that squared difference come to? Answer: 0.0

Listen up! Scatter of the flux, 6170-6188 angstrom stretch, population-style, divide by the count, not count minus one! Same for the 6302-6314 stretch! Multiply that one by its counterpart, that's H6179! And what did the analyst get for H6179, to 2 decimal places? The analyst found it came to 0.08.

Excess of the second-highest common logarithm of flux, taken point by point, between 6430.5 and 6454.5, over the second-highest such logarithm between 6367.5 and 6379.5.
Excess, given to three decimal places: 0.010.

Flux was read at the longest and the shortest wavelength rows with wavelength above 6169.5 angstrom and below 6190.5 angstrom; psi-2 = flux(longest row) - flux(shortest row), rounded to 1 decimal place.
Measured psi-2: 0.4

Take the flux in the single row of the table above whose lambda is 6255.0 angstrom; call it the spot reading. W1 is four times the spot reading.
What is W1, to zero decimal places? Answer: 72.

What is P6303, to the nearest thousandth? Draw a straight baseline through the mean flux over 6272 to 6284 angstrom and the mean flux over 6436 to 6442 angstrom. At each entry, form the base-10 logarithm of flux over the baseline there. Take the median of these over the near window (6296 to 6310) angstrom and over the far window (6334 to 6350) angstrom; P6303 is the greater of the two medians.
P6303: 0.025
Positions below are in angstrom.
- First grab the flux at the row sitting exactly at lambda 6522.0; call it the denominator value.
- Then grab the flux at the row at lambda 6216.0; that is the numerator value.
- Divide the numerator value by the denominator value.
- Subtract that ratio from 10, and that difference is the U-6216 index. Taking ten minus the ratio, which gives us 9.08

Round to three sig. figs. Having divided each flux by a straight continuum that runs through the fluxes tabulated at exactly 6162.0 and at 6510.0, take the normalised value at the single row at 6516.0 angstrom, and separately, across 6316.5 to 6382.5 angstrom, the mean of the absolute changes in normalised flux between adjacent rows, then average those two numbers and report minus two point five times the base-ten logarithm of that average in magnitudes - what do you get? 0.735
